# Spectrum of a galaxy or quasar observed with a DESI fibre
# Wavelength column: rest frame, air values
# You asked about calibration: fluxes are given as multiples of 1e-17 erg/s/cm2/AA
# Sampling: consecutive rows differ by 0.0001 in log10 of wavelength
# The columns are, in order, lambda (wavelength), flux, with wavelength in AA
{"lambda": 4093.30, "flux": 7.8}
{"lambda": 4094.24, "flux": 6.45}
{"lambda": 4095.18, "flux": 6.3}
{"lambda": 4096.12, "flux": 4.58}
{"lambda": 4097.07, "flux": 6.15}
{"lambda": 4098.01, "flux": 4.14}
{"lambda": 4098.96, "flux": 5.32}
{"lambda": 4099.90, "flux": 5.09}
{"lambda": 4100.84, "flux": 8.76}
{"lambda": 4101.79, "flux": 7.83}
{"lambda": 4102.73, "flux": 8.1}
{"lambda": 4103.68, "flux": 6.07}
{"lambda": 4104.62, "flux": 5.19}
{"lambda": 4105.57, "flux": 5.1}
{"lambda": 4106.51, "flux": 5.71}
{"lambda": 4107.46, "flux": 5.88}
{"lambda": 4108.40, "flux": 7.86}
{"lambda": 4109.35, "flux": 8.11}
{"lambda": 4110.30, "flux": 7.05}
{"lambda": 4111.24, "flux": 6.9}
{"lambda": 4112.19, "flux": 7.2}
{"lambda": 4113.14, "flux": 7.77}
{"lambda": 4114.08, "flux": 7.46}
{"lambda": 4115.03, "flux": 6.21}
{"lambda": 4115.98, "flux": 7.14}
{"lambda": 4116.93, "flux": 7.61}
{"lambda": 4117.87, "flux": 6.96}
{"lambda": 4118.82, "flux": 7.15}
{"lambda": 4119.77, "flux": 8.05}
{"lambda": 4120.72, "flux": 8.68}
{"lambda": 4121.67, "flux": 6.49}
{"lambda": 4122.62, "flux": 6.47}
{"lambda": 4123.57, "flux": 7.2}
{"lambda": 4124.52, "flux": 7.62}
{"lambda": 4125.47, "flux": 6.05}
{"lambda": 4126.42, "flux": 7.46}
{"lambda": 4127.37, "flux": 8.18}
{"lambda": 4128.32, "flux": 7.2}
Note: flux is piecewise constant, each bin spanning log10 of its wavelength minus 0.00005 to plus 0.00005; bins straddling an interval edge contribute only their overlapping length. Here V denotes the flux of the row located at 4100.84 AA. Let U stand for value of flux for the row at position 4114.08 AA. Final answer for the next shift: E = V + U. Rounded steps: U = 7.46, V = 8.76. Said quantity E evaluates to 16.2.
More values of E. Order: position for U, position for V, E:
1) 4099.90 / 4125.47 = 11.1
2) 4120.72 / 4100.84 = 17.4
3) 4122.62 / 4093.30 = 14.3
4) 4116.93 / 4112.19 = 14.8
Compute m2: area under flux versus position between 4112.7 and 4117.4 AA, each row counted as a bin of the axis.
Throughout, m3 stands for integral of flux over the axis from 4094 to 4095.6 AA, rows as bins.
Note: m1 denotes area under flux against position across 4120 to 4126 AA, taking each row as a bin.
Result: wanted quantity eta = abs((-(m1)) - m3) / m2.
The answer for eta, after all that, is 1.6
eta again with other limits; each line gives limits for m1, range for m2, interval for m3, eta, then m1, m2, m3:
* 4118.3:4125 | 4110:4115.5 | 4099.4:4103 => 1.9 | 49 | 39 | 27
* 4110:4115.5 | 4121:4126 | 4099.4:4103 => 1.9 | 39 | 34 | 27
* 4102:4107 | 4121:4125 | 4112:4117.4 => 2.5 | 31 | 28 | 39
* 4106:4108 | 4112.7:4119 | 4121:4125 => 0.9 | 12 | 45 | 28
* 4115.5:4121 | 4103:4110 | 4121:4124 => 1.4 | 42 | 44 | 21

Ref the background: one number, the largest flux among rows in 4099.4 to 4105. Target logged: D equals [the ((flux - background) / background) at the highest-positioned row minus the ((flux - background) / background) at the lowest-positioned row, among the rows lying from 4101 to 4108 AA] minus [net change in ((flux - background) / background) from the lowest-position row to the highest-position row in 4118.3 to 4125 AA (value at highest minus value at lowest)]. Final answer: -0.28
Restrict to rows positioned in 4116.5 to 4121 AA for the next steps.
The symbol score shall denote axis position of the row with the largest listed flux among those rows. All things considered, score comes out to 4120.72 AA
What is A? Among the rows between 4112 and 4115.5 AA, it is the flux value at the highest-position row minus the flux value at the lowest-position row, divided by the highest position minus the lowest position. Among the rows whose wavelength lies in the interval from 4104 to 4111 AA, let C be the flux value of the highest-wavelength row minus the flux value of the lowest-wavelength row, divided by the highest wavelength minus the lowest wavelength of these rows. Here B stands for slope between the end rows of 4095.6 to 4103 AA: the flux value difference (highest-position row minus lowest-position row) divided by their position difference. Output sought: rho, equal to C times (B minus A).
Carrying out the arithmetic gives 0.29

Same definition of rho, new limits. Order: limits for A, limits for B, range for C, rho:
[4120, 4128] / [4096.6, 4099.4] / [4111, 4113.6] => -0.17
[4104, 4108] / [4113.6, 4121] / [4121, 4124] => -0.02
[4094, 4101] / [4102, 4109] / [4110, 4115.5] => 0.07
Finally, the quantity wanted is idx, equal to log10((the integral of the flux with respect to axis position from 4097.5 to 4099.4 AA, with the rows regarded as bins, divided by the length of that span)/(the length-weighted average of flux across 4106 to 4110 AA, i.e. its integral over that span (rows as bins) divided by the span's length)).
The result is -0.16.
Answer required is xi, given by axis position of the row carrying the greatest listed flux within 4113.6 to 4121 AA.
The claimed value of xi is 4120.72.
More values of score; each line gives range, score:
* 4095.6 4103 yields 4100.84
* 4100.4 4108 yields 4100.84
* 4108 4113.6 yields 4109.35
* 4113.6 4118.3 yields 4116.93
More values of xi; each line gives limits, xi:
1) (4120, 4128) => 4120.72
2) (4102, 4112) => 4109.35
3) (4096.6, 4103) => 4100.84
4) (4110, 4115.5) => 4113.14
